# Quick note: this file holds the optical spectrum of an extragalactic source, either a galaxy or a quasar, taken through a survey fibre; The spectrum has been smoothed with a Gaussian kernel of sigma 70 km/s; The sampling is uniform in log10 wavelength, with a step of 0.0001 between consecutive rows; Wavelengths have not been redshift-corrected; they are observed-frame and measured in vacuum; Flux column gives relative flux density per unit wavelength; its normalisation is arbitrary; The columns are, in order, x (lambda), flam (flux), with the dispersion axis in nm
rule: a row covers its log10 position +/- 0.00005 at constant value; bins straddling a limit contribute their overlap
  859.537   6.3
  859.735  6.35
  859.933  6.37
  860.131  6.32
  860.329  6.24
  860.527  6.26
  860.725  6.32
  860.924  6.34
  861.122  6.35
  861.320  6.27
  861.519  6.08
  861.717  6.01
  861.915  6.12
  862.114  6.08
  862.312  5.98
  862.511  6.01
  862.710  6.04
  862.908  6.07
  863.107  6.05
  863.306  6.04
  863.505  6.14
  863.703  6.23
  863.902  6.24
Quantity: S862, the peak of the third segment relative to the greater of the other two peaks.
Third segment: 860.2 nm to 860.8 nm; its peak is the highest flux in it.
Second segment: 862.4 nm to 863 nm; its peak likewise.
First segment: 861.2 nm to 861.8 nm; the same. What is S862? 1.01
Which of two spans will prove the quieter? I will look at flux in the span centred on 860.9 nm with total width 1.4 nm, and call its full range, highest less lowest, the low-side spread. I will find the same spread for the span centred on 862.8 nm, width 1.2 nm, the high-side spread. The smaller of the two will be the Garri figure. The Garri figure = 0.090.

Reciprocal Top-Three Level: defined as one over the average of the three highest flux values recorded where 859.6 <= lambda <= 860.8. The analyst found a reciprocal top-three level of 0.158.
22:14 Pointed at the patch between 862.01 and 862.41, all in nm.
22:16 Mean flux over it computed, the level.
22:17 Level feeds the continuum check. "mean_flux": 6.03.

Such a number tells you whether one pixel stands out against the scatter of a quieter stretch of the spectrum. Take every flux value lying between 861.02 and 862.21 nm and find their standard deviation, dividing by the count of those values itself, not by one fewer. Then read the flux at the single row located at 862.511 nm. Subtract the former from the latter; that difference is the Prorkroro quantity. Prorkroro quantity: 5.89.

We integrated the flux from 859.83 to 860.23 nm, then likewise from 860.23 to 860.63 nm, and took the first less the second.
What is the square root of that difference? 0.19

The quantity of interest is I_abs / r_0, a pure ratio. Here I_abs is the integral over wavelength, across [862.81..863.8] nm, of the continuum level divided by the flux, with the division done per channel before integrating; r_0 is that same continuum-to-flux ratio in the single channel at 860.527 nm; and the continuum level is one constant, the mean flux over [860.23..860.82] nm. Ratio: 1.02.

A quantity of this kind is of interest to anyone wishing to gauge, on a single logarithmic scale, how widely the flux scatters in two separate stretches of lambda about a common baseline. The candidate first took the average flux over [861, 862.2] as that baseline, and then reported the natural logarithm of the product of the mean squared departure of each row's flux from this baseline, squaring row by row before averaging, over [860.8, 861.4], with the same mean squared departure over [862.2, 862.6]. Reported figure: -7.22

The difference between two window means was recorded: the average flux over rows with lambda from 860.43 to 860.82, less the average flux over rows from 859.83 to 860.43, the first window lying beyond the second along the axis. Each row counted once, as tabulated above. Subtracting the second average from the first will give -0.02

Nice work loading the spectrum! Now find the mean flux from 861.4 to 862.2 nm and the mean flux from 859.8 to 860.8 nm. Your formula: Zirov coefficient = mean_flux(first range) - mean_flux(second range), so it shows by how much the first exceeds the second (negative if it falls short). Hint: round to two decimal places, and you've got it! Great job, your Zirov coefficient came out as -0.23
